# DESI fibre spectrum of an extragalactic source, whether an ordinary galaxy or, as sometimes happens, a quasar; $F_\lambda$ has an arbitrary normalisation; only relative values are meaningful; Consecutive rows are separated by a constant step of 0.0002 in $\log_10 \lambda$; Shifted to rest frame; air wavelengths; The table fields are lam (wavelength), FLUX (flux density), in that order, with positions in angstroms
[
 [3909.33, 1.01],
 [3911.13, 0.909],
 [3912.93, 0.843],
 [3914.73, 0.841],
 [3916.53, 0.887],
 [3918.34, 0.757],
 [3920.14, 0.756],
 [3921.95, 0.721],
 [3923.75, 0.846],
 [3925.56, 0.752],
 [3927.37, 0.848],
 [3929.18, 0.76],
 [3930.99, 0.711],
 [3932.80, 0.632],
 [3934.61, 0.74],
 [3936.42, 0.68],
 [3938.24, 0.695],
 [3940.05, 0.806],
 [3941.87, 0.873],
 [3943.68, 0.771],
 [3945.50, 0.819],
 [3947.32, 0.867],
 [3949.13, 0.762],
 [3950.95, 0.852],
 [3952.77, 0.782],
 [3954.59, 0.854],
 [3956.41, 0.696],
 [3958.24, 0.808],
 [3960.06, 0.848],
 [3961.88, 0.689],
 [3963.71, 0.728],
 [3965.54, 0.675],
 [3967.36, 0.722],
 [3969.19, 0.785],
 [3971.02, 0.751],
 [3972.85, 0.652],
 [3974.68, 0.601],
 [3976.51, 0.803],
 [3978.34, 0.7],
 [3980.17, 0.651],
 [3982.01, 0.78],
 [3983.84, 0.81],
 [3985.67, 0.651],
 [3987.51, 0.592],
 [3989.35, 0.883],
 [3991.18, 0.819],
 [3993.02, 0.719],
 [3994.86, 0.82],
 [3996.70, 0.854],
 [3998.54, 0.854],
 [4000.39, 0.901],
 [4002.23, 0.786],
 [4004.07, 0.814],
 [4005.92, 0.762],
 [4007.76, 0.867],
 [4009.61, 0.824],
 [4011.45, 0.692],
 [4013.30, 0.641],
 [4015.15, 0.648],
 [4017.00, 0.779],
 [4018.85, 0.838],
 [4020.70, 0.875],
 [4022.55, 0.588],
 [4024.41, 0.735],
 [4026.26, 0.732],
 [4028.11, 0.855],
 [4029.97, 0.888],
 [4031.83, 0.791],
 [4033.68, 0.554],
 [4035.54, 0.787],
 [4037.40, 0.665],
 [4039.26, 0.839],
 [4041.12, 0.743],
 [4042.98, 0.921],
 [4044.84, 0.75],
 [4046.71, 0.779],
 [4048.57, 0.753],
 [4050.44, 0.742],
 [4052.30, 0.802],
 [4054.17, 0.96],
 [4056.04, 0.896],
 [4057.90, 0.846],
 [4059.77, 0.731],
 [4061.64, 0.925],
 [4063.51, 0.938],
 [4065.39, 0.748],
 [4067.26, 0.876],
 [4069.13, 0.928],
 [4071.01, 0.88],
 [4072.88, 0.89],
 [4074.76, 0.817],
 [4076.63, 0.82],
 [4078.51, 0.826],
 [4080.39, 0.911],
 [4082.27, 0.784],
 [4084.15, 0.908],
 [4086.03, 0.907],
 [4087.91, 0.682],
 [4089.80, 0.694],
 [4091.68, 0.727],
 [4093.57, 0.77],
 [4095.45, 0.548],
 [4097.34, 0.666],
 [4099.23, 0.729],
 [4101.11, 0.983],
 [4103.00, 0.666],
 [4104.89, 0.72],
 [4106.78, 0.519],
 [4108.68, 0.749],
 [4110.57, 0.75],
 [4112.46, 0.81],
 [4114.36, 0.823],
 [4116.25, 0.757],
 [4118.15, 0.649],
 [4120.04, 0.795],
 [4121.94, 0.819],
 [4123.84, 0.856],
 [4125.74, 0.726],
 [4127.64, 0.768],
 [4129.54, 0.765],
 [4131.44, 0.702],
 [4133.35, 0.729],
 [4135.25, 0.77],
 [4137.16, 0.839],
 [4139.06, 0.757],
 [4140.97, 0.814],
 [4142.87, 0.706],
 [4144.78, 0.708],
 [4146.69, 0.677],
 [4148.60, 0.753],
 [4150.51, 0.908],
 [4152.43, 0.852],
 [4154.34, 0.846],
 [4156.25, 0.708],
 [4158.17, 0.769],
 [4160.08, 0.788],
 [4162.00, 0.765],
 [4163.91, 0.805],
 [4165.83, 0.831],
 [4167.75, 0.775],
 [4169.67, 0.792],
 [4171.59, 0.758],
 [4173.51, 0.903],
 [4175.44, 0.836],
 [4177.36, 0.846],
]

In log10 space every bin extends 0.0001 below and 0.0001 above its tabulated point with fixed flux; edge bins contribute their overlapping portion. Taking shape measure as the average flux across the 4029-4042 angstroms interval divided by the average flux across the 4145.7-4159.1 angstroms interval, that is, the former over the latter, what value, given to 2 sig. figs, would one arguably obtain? 0.96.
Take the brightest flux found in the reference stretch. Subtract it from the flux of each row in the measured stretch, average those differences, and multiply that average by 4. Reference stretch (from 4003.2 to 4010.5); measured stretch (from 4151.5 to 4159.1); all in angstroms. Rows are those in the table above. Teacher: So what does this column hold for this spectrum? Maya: -0.29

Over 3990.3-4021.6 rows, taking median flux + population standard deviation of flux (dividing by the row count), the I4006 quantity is 0.89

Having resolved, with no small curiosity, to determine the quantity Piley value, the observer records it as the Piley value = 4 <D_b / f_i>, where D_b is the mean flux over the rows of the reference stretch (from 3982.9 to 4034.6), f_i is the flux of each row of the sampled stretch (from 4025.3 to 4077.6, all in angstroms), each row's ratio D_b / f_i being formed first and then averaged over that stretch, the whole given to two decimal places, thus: 3.83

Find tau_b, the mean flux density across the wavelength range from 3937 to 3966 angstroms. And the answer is 0.783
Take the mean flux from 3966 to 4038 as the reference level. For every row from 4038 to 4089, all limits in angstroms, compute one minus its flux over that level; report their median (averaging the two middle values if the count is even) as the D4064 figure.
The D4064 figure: -0.110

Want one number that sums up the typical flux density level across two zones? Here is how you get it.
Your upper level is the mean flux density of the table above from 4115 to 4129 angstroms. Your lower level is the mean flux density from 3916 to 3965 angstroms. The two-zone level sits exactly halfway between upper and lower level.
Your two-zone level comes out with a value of 0.771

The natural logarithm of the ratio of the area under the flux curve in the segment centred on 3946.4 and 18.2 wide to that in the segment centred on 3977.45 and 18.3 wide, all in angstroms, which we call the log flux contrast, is 0.11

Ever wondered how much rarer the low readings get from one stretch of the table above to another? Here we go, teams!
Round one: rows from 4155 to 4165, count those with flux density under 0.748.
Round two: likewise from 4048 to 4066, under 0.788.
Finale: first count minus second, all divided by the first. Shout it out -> -3.0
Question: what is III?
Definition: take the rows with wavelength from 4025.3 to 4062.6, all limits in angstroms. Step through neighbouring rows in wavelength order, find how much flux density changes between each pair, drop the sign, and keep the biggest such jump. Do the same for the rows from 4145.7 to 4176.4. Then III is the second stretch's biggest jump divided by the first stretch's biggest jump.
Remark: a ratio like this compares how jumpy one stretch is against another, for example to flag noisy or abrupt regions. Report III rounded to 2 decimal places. 0.65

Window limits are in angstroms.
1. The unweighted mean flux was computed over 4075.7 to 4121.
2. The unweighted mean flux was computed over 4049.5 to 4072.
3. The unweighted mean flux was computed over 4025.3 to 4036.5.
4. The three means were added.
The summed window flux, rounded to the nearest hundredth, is 2.38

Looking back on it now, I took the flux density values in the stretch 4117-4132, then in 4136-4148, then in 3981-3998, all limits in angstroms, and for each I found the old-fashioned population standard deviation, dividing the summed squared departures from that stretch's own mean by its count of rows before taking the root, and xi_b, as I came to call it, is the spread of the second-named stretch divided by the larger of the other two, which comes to 0.65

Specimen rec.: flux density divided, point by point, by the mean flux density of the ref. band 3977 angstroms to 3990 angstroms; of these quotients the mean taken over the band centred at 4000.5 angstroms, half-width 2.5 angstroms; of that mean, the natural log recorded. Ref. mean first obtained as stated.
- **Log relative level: 0.16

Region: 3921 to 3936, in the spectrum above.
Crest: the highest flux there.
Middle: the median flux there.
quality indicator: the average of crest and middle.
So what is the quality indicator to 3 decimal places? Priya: 0.797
